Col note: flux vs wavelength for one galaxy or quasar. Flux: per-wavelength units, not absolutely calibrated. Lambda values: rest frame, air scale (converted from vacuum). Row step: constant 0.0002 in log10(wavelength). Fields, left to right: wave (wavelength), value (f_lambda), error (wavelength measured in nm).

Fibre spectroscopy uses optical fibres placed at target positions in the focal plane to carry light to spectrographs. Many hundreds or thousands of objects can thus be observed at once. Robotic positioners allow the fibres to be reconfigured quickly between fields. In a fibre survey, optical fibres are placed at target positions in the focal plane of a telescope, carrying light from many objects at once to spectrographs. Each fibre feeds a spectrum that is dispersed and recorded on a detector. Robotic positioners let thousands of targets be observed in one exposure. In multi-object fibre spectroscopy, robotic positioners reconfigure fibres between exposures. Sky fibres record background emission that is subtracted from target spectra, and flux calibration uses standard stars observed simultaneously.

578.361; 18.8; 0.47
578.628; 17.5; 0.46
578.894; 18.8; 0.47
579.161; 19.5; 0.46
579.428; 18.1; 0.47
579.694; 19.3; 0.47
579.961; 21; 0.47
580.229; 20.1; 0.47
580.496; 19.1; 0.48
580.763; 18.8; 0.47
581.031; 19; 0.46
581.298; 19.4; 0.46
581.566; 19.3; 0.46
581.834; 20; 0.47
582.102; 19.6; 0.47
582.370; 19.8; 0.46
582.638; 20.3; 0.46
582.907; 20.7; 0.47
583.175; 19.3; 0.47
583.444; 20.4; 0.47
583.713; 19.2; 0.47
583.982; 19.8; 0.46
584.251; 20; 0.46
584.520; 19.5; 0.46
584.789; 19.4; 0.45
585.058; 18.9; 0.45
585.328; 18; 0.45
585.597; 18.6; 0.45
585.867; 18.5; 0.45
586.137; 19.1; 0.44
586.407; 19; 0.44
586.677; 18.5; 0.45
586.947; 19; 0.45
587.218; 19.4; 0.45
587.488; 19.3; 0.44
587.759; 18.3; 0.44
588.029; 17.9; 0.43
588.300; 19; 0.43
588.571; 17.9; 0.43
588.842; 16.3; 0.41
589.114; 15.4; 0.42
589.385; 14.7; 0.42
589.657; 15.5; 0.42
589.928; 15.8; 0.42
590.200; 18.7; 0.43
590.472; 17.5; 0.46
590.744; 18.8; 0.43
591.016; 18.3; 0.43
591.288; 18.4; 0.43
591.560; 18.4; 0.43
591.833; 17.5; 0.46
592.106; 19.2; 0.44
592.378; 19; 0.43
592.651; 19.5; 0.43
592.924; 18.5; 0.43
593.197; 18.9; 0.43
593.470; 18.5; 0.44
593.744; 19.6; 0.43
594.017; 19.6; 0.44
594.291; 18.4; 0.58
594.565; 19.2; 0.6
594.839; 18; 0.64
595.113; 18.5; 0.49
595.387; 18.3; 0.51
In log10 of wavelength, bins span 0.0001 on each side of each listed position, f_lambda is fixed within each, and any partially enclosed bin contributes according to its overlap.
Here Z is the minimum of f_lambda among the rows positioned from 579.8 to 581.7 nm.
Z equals 18.8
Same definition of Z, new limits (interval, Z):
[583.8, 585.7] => 18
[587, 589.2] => 15.4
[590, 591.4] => 17.5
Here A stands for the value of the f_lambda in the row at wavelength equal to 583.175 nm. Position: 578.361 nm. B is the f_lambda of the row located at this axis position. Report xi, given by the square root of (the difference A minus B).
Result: 0.71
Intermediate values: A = 19.3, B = 18.8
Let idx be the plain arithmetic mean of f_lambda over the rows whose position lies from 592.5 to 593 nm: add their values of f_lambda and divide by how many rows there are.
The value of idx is 19.0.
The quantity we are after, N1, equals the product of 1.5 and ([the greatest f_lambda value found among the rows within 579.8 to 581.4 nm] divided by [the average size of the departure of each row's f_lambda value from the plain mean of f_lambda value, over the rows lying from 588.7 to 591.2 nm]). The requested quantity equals 23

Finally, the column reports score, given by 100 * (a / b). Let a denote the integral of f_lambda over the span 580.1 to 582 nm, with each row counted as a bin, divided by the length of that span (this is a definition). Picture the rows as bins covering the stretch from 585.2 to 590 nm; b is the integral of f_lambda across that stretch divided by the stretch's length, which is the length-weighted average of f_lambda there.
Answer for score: 109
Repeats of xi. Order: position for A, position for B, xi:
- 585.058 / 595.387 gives 0.77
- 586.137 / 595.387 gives 0.89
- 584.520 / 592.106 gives 0.55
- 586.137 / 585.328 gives 1.05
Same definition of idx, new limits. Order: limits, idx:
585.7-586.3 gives 18.8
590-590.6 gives 18.1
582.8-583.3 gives 20.0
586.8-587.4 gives 19.2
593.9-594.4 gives 19.0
